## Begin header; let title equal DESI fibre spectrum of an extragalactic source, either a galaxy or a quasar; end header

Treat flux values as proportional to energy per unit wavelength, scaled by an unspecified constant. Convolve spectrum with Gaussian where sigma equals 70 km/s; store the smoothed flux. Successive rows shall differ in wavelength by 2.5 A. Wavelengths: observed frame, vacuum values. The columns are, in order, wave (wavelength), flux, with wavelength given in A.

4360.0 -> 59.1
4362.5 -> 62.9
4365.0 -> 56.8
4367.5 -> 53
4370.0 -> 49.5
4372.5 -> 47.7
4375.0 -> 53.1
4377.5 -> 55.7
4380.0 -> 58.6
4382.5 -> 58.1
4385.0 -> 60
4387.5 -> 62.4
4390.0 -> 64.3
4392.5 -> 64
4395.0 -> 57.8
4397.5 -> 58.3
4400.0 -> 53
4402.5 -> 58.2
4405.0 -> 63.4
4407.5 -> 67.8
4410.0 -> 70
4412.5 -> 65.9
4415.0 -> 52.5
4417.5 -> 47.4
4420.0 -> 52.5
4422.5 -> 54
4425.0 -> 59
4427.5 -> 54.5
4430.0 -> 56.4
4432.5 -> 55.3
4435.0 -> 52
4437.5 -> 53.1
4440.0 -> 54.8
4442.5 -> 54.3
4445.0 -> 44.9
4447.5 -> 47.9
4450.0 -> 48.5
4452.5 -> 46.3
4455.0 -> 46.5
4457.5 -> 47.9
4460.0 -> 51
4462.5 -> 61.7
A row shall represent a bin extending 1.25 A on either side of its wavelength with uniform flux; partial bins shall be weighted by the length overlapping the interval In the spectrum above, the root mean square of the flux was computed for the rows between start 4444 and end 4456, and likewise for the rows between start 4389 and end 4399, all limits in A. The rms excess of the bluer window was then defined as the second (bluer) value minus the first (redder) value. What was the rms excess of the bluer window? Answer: 14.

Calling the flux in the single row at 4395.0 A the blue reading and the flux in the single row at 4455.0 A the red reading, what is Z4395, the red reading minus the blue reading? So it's -11.3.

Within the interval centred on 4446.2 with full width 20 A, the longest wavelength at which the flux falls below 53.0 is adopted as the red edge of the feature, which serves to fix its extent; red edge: 4455.0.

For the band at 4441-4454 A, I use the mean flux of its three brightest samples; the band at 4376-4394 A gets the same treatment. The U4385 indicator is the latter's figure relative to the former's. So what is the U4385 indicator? 1.27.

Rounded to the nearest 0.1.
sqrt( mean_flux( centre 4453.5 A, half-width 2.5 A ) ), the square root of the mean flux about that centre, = 6.8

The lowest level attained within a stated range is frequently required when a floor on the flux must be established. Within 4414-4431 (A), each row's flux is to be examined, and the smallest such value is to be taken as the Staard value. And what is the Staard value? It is 47.4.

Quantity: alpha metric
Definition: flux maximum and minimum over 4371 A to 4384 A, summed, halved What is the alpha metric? 53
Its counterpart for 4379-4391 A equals 61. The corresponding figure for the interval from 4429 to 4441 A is 54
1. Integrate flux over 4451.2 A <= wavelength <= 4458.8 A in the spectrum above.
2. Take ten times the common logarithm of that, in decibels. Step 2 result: 25.5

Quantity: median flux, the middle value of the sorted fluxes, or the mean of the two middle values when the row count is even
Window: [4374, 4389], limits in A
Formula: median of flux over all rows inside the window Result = 58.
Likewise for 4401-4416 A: 65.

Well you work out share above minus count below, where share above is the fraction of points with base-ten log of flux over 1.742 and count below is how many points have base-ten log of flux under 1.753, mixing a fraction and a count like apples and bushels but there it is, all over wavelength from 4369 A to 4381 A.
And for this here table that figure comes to -4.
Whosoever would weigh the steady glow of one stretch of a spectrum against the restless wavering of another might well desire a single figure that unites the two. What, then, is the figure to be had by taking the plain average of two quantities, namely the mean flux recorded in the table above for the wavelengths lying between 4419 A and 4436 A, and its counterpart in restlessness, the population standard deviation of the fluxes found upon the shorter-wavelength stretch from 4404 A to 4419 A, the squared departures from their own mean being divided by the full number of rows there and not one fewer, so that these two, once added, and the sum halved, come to 31.6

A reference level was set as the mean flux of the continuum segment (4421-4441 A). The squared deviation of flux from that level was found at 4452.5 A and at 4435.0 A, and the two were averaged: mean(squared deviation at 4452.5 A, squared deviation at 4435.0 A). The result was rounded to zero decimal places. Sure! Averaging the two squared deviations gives 41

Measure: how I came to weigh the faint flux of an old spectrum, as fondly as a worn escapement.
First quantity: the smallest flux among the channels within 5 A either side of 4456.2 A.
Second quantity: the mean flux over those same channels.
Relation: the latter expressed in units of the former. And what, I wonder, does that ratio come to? 1.035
